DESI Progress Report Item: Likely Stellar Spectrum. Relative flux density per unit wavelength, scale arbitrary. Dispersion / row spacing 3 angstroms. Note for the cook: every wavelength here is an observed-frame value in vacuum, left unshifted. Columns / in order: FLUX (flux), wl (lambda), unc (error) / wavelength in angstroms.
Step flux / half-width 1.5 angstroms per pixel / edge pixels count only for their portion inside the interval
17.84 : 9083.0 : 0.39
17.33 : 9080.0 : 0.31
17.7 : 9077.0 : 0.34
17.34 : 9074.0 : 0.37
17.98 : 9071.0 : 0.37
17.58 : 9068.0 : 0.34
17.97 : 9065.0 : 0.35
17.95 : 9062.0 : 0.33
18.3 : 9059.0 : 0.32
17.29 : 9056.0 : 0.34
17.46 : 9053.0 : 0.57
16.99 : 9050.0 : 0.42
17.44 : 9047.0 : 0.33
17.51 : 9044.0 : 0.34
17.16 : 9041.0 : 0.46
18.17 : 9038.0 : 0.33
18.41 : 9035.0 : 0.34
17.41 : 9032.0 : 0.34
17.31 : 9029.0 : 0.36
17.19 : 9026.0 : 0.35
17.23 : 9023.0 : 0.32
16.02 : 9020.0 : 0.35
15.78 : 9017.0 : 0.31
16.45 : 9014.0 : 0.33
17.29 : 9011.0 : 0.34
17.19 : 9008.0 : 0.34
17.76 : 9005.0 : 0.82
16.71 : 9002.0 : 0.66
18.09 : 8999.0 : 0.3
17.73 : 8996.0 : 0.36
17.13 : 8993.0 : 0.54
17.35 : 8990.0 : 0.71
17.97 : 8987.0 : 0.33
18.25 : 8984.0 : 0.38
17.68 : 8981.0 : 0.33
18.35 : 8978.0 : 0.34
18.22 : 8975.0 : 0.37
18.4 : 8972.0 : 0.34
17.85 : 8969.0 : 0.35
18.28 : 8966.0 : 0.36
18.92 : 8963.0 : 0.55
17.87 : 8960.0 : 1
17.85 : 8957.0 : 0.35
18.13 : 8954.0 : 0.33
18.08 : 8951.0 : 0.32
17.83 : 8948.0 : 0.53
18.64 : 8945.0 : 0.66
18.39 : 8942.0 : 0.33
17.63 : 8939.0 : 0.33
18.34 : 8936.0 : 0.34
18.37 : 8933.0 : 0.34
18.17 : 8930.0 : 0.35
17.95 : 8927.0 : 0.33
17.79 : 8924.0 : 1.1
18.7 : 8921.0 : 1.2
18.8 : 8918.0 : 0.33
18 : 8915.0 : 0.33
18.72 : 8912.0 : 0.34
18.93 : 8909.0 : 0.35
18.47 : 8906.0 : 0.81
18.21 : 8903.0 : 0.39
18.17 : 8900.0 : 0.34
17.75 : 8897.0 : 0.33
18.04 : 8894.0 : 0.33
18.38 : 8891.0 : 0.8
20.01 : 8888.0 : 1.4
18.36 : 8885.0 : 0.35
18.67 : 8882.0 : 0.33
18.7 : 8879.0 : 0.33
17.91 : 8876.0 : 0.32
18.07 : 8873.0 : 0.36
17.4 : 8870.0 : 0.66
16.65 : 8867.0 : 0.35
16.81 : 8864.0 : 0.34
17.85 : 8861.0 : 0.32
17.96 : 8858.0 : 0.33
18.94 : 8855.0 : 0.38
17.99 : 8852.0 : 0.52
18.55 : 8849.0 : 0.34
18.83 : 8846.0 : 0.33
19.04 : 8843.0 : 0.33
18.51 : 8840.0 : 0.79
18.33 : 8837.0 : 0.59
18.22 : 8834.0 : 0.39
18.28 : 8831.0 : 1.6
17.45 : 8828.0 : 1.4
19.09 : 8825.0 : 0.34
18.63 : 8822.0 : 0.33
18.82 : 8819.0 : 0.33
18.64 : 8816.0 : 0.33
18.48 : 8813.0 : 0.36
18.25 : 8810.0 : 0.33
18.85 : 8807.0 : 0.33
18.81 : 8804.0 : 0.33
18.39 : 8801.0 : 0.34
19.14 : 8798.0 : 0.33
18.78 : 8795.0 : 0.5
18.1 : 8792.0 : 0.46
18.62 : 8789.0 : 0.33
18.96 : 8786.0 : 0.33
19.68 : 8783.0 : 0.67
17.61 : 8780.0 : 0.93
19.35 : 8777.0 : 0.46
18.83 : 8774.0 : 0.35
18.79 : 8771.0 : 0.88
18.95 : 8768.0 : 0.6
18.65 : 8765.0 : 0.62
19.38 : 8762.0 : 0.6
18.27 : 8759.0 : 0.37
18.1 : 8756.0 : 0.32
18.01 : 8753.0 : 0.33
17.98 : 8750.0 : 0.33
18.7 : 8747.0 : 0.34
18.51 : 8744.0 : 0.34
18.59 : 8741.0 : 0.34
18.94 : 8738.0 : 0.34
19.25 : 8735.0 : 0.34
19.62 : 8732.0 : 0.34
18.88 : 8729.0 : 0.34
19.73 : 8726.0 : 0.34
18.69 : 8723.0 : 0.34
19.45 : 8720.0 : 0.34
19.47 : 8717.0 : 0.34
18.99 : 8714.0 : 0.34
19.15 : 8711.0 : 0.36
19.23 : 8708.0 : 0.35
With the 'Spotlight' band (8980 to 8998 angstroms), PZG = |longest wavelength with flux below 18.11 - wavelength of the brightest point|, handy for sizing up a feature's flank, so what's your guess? 12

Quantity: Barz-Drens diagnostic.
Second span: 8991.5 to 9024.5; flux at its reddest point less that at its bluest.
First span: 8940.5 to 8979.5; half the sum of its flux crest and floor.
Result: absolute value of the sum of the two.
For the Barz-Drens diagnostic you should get 18.5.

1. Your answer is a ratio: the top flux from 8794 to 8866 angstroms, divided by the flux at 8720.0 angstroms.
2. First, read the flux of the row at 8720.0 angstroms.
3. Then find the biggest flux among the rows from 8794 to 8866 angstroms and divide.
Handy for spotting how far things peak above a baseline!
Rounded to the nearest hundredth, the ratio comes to 0.98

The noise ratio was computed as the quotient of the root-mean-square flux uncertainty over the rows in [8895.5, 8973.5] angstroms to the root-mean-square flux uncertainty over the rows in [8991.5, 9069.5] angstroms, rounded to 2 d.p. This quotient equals 1.31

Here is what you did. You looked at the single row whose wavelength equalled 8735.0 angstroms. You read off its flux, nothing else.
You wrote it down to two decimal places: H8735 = 19.25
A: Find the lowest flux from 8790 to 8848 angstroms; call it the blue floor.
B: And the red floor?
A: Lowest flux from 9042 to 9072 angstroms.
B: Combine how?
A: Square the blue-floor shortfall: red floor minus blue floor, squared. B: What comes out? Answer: 0.21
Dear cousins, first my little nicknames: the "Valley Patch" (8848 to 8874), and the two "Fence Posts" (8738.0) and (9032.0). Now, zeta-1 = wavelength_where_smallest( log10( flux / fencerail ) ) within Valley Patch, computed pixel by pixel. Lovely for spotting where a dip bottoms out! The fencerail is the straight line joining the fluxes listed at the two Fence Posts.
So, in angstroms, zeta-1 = 8867.0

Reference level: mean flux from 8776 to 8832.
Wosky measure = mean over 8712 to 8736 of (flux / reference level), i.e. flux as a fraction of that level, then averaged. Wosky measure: 1.03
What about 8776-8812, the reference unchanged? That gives 1.00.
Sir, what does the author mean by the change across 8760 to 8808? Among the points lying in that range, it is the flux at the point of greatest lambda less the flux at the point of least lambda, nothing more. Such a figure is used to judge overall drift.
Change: -0.5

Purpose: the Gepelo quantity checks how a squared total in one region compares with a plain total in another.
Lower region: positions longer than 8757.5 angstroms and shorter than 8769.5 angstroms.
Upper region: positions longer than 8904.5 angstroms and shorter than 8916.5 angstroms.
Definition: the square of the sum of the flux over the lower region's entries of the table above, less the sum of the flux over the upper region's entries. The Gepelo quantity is 5588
